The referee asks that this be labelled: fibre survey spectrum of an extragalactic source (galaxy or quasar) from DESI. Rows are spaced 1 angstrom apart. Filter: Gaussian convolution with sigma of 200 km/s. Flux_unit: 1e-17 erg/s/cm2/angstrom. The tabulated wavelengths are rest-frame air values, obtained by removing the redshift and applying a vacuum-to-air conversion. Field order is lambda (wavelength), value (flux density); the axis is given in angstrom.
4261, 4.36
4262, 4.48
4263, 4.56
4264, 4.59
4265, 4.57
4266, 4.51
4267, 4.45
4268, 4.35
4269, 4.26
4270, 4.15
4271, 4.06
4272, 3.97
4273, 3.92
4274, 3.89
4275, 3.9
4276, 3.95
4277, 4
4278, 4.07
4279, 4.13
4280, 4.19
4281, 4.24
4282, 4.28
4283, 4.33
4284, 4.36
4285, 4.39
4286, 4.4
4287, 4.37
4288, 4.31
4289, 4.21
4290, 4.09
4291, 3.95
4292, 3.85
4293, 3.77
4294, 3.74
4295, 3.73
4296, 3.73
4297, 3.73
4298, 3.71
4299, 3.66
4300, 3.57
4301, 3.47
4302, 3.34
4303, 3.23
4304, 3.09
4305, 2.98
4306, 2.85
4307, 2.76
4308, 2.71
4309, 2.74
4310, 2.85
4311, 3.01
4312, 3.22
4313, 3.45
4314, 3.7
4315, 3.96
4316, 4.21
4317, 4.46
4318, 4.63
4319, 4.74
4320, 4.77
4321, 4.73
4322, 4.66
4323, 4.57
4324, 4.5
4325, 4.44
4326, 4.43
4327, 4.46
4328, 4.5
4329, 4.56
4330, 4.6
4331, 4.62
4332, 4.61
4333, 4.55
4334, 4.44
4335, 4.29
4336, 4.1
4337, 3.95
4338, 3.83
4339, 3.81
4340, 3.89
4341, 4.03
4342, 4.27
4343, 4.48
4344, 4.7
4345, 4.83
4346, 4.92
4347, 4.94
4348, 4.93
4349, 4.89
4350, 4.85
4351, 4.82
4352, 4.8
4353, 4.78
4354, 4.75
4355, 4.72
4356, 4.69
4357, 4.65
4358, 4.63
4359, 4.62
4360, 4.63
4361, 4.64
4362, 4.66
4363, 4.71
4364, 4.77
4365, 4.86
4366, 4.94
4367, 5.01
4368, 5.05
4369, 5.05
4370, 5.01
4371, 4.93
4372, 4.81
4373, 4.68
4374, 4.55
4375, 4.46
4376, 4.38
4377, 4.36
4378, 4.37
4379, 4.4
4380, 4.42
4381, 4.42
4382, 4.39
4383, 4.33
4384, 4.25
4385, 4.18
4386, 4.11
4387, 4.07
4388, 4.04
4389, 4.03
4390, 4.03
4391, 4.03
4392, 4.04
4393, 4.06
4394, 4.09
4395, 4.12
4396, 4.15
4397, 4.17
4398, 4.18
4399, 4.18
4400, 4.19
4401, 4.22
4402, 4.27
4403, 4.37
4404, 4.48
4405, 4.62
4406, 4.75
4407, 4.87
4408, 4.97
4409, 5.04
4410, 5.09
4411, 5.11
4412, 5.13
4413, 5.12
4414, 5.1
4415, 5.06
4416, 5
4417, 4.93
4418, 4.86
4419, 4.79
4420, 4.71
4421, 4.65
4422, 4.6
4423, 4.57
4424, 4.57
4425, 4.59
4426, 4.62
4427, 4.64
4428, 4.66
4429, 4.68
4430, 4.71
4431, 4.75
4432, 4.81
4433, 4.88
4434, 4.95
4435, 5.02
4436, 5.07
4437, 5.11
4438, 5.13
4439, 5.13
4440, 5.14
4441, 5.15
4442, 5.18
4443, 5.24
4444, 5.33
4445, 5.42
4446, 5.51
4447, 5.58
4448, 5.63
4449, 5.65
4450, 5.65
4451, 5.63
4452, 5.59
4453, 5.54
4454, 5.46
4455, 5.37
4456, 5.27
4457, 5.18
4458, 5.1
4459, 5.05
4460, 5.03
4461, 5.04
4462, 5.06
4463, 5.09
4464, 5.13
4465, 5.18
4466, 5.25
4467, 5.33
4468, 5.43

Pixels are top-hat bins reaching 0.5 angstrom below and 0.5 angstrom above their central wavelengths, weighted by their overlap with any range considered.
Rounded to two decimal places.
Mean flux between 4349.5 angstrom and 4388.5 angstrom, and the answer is 4.61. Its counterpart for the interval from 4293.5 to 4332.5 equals 3.86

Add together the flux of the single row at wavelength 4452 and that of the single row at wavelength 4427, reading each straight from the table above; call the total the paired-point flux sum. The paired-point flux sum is 10.2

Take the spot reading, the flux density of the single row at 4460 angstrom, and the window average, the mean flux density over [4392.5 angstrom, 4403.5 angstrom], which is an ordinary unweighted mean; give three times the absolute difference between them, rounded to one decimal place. 2.5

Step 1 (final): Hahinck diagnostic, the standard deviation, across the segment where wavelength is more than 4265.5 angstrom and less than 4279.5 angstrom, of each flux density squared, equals 1.7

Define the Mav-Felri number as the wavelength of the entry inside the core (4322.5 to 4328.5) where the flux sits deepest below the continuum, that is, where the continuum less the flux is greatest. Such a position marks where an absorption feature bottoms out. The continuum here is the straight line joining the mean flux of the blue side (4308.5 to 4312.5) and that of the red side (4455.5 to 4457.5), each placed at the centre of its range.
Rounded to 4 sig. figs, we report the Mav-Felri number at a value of 4326 angstrom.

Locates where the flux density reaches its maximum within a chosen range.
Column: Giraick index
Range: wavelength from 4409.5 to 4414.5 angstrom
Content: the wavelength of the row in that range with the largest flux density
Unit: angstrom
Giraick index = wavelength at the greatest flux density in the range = 4412 angstrom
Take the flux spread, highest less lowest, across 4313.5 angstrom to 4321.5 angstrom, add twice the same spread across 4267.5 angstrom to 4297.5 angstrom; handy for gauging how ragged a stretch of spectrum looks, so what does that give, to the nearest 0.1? 2.4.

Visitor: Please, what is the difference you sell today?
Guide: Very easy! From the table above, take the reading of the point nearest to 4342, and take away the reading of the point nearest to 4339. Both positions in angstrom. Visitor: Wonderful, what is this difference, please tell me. 0.46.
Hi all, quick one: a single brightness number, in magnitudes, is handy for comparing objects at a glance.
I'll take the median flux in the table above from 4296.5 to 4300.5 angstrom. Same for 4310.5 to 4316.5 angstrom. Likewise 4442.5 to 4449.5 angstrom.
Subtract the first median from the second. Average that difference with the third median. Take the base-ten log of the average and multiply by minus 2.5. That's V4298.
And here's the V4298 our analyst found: -1.08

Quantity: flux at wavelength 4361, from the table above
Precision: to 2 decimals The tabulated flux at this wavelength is 4.64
